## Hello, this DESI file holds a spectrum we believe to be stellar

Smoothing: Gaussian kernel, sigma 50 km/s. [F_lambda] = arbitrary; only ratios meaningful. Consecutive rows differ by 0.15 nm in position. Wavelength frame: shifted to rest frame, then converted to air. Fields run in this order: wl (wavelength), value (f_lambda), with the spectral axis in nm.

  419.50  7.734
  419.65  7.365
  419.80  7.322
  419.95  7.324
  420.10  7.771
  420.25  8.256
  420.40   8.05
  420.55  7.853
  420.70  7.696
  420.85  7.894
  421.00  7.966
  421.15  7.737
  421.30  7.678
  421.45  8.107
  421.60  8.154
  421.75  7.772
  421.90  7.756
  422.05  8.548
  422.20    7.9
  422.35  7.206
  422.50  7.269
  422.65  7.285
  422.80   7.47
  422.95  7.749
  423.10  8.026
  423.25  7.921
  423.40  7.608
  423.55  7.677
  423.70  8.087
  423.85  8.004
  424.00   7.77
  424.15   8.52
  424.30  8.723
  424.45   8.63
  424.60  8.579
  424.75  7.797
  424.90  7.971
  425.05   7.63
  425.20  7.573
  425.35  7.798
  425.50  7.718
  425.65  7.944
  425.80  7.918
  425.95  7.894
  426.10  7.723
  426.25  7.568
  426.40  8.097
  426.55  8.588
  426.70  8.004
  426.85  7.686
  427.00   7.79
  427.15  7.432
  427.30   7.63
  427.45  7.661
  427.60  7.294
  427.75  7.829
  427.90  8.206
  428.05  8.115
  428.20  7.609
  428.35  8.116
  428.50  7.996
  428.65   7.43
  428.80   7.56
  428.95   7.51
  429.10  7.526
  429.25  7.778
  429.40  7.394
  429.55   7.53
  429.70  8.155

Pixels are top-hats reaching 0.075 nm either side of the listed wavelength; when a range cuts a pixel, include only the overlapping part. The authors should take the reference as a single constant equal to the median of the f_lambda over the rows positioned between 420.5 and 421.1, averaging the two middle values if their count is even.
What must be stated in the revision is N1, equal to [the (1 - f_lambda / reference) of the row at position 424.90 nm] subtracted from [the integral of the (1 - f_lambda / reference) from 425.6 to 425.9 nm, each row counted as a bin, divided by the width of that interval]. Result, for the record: 0.01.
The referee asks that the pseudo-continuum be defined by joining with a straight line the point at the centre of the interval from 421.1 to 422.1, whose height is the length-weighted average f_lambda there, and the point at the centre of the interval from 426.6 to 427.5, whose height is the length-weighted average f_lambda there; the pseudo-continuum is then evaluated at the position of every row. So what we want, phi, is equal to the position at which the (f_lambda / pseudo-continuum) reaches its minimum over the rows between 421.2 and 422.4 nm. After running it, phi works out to 422.35 nm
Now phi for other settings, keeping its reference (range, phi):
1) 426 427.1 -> 426.25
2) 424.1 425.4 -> 425.20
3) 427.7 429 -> 428.65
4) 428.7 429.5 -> 429.40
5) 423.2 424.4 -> 423.40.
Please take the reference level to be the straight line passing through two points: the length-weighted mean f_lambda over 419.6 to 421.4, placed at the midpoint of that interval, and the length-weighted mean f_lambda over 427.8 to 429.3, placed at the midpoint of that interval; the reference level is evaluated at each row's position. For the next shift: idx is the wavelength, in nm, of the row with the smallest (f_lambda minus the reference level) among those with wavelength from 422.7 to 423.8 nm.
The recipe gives 422.80 nm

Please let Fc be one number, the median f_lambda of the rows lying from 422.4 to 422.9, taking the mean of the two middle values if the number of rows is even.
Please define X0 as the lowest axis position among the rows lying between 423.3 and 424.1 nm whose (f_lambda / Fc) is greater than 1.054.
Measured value 423.70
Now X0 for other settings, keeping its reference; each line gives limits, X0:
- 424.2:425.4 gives 424.30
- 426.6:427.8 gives 426.70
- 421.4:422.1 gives 421.45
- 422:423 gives 422.05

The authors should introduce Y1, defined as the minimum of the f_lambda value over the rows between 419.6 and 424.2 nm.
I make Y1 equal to 7.206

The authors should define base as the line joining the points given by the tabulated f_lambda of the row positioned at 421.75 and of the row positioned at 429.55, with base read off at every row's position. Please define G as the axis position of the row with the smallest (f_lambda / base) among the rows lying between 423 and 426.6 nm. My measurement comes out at 423.40 nm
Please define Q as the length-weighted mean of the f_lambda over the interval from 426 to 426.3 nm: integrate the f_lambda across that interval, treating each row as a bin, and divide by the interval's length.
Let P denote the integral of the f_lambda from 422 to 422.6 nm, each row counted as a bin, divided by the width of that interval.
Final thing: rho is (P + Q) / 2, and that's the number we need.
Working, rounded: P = 7.68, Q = 7.67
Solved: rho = 7.68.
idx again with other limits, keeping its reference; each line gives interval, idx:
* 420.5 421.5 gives 421.30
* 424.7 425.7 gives 425.20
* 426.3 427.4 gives 427.15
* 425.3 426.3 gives 426.25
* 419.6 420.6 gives 419.80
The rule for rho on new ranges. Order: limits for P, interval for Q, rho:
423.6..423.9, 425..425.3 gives 7.82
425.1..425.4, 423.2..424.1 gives 7.77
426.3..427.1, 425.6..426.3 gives 7.91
